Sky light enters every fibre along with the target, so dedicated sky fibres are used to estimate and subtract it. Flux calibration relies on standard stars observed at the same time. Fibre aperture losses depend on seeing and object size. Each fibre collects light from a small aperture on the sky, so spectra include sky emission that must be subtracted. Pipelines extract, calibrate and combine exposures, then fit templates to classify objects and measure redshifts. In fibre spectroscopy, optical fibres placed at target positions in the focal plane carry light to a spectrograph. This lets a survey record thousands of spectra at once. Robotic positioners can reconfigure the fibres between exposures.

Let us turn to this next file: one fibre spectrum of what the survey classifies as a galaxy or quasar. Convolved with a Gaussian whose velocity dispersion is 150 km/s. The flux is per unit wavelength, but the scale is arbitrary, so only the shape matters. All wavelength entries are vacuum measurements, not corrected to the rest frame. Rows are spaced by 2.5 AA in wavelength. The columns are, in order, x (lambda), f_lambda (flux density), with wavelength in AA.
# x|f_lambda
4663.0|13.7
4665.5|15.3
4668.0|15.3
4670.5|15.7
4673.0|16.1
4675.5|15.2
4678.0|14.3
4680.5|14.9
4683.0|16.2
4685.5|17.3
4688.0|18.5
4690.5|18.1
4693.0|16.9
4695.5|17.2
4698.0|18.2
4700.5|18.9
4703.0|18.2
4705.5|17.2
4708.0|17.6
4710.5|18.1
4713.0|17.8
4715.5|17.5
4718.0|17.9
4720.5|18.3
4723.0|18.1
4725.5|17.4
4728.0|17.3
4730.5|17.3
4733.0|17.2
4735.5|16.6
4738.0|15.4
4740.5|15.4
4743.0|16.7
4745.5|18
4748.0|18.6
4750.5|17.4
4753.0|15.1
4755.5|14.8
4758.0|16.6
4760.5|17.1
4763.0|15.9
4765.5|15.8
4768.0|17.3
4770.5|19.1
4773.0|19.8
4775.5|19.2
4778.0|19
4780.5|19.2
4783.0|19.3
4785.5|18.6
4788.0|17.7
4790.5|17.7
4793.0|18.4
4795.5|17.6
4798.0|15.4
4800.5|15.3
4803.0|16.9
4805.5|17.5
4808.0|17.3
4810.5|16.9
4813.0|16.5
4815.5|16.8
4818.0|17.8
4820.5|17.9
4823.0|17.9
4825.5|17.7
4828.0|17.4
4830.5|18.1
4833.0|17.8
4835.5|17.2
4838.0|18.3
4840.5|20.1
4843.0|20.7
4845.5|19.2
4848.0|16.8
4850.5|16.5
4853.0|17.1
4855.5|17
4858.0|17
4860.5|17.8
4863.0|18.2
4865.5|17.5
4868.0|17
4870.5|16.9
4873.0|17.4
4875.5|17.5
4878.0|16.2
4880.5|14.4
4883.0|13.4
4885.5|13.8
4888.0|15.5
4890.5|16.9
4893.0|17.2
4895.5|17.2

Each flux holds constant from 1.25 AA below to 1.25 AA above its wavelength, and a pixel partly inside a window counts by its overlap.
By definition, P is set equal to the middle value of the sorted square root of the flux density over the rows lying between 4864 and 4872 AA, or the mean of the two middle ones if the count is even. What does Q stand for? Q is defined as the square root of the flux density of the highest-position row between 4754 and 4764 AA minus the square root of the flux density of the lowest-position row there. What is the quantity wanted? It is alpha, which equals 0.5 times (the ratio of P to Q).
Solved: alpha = 15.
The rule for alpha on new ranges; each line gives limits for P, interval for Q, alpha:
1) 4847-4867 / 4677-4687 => 5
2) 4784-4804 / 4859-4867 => -59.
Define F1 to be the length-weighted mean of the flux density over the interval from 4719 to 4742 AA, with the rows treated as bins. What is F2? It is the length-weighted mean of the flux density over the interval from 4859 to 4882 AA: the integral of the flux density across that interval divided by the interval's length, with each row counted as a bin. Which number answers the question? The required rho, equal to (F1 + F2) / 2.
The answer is 17.0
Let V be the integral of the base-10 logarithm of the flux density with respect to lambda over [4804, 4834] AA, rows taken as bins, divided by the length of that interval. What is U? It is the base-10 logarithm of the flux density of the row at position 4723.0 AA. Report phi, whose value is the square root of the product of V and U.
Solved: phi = 1.25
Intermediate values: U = 1.26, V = 1.24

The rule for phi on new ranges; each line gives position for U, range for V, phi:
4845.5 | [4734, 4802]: 1.26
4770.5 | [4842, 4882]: 1.26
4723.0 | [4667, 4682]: 1.22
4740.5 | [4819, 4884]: 1.21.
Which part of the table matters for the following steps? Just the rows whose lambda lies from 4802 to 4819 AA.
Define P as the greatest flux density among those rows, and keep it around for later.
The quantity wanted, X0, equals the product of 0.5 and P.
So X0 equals 8.9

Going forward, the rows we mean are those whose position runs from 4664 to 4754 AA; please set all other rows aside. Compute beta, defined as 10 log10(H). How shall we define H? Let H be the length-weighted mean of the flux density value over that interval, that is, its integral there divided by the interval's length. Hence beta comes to 12.3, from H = 17.0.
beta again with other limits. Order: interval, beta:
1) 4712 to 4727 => 12.5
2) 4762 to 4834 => 12.5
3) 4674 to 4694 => 12.2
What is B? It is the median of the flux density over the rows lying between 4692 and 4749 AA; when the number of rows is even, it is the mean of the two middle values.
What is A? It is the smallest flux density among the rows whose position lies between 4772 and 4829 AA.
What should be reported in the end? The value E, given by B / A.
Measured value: 1.14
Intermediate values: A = 15.3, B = 17.5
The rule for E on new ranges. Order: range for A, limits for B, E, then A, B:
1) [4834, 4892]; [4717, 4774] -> 1.29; 13.4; 17.3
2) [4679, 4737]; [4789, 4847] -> 1.19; 14.9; 17.7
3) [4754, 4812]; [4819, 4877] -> 1.18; 14.8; 17.5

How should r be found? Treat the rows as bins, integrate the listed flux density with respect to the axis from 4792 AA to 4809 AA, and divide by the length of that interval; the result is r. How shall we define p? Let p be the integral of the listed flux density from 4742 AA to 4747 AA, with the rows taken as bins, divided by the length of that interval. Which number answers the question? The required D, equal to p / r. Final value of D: 1.03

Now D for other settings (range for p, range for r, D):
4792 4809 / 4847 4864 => 0.98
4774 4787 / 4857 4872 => 1.09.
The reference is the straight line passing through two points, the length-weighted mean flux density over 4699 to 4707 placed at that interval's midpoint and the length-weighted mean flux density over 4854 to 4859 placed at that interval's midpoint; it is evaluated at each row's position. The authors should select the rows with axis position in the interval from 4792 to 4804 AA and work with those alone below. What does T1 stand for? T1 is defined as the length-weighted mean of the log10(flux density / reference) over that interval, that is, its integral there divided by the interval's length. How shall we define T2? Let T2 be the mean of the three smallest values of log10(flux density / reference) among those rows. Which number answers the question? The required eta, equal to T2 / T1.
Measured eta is 2.0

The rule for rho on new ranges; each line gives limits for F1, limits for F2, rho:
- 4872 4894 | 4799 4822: 16.4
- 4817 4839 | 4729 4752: 17.4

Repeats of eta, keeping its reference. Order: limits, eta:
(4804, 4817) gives 1.8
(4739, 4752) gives 2.0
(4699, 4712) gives 5.4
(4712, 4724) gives 4.1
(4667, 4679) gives 1.1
